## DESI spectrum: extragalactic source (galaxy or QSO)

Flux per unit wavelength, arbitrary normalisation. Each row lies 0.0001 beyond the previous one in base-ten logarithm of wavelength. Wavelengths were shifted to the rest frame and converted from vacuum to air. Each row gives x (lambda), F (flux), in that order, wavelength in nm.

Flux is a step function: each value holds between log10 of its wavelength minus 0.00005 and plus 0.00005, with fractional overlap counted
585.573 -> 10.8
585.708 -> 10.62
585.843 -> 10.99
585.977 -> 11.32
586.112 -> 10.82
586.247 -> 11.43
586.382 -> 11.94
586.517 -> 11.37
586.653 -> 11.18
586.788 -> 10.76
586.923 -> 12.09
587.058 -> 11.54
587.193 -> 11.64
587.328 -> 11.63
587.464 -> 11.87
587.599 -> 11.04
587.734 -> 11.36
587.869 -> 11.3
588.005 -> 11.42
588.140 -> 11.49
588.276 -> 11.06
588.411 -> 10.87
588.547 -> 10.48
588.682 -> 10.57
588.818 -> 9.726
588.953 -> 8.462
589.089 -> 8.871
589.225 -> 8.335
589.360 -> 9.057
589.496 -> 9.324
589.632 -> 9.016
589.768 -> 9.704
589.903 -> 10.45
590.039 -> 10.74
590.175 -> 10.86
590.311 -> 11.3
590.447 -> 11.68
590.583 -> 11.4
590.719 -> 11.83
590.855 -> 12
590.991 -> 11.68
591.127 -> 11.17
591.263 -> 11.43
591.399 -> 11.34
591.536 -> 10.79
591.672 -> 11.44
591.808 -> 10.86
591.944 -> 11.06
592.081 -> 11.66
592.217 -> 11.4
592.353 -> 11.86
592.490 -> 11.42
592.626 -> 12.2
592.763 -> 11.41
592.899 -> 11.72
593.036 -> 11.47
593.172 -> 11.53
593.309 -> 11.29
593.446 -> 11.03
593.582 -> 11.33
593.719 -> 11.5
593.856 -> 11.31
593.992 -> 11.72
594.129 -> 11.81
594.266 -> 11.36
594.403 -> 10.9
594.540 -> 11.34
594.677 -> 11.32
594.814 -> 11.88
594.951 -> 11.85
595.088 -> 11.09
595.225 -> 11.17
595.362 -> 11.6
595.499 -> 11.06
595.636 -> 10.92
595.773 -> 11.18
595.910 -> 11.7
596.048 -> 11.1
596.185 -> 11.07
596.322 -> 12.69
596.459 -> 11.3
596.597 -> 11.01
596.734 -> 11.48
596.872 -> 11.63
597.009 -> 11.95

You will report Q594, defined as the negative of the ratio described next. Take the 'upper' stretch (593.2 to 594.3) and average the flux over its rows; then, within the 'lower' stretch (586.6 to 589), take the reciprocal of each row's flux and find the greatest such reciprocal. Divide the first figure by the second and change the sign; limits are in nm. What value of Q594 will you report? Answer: -97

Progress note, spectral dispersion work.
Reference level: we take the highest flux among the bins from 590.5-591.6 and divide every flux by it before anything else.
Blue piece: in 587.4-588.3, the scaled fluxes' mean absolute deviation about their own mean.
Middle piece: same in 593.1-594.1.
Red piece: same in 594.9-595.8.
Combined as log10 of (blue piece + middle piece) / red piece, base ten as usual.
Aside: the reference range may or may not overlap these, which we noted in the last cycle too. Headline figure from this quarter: 0.15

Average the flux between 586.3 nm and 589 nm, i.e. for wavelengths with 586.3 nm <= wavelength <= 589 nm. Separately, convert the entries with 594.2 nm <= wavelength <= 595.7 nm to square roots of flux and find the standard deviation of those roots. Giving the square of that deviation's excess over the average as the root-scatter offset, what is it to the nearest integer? 122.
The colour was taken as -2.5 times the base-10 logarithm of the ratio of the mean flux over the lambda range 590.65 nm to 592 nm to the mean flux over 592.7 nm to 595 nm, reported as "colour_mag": 0.01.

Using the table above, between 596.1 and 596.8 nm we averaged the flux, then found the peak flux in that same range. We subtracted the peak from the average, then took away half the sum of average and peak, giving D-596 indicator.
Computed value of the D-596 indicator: -13.3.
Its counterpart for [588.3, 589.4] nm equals -11.5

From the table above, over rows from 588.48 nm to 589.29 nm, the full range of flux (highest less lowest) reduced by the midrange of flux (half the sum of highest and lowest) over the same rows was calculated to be -7.22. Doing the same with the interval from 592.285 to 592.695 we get -11.03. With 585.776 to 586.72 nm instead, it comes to -10.26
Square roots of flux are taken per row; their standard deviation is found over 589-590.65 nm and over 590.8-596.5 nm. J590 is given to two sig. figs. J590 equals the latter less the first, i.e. -0.12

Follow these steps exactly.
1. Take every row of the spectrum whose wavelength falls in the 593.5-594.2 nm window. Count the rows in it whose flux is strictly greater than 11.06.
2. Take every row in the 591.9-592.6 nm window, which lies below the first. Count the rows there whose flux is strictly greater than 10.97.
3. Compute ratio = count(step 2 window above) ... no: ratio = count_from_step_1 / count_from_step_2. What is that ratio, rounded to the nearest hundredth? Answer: 1.00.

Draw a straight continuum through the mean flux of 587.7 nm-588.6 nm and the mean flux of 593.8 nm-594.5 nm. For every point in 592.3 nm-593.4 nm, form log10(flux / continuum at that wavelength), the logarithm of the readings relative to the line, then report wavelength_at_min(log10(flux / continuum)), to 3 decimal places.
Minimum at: 593.309 nm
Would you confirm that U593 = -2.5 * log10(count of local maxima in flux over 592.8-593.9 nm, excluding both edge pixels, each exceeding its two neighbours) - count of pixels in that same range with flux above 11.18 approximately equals -7.8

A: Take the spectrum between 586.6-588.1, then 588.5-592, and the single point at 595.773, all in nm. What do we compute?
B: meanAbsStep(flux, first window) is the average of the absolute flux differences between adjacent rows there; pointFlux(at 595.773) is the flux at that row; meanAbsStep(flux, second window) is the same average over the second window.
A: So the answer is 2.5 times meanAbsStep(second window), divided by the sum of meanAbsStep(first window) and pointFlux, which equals 0.10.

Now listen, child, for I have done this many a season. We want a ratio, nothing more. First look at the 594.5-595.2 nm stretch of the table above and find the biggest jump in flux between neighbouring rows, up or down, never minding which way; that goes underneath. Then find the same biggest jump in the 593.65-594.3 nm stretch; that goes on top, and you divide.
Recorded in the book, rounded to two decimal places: 0.59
